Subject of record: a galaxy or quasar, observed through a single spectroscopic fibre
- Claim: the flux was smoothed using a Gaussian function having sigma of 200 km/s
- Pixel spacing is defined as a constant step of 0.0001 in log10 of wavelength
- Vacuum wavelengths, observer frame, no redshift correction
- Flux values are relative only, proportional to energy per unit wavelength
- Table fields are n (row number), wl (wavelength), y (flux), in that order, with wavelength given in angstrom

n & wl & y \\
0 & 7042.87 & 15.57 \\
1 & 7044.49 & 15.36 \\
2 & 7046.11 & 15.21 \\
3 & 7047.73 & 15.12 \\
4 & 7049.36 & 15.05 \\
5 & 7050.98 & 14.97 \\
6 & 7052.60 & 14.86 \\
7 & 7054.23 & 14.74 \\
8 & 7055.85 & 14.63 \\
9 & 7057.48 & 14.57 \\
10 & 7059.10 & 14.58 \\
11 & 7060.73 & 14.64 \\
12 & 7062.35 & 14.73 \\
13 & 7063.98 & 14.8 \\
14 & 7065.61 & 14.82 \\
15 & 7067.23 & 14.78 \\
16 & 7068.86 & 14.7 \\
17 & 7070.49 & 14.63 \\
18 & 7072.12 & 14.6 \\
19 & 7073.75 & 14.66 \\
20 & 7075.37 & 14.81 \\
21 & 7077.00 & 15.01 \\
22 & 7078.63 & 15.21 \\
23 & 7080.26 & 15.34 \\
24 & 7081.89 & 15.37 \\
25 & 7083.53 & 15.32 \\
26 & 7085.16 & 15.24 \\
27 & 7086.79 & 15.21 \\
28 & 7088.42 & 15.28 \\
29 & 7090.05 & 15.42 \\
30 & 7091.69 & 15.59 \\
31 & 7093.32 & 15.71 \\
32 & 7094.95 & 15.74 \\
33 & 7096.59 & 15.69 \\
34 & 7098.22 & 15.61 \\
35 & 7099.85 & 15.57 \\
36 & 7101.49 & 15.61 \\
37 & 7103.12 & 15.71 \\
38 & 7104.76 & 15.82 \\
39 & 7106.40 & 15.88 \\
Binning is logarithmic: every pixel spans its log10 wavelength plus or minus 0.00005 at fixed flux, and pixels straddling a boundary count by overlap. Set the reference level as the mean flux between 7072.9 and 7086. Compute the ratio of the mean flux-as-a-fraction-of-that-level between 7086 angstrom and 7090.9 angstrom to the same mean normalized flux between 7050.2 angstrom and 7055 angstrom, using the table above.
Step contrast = 1.03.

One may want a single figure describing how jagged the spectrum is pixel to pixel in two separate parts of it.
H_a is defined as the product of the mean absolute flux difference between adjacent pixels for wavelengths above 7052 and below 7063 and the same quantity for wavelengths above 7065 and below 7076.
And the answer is 0.0054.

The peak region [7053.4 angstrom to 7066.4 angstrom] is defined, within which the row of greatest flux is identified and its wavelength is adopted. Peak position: 7065.61 angstrom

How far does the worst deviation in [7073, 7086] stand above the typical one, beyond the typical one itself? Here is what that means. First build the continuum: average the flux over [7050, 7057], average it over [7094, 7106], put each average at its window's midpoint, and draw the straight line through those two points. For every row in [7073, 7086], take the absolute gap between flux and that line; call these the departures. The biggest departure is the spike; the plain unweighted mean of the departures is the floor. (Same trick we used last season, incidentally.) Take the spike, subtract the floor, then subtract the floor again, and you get 0.15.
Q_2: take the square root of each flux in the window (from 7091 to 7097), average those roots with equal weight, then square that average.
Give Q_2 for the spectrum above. 15.7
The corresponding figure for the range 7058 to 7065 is 14.7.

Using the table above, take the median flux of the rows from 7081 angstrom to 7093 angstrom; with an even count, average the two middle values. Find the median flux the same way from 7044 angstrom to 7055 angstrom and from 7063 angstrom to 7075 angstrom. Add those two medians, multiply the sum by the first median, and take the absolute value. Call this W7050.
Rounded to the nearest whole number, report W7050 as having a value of 456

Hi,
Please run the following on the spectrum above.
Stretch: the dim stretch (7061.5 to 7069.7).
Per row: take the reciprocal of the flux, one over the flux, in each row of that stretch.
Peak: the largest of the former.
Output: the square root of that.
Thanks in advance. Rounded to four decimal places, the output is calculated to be 0.2608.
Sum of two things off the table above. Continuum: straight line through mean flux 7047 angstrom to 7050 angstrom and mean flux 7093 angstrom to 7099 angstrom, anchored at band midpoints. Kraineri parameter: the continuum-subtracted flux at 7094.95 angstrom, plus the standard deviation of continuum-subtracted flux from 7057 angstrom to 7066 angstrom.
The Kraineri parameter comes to 0.13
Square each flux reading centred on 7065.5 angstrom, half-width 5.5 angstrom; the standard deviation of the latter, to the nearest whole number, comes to 2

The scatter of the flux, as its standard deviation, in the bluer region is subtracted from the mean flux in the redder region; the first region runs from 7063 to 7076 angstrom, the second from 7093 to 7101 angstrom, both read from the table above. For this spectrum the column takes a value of 15.6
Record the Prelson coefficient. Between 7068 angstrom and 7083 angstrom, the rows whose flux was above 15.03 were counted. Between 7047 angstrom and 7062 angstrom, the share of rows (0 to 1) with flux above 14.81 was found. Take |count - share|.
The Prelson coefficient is 3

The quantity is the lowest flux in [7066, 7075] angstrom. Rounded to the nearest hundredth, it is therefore 14.60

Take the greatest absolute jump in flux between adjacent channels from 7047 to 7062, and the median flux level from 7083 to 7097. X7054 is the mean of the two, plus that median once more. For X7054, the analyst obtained 23.2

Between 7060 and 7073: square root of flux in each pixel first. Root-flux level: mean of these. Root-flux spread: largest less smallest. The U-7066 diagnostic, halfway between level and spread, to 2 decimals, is 1.93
